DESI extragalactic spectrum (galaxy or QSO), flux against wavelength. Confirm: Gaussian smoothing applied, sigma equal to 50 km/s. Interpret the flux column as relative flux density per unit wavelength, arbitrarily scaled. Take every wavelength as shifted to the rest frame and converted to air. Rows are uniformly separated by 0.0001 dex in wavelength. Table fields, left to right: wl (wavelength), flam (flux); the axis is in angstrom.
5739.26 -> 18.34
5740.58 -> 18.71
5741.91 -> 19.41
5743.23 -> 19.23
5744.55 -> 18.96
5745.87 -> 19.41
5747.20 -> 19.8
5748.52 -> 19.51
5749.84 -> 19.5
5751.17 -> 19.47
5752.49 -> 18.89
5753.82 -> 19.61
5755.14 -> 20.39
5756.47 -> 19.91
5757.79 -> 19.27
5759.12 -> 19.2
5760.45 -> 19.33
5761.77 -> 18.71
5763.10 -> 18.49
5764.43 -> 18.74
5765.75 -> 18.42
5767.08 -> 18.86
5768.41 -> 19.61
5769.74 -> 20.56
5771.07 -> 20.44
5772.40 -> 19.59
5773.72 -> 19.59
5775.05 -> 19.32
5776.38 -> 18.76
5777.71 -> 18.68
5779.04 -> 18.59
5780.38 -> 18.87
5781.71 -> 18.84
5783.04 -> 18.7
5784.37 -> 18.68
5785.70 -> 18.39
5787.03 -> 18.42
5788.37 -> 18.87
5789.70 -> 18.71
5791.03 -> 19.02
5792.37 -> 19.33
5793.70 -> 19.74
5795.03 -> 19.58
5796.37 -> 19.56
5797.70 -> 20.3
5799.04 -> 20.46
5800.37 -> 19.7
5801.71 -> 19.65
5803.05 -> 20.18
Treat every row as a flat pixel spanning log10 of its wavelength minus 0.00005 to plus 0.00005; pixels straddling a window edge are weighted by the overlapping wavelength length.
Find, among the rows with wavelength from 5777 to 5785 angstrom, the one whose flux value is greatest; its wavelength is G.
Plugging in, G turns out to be 5780.38 angstrom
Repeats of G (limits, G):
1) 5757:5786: 5769.74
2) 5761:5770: 5769.74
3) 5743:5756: 5755.14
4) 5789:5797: 5793.70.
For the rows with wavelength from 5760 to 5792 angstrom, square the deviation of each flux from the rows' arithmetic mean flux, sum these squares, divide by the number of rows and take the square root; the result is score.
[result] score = 0.6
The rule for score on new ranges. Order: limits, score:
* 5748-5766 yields 0.5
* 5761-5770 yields 0.7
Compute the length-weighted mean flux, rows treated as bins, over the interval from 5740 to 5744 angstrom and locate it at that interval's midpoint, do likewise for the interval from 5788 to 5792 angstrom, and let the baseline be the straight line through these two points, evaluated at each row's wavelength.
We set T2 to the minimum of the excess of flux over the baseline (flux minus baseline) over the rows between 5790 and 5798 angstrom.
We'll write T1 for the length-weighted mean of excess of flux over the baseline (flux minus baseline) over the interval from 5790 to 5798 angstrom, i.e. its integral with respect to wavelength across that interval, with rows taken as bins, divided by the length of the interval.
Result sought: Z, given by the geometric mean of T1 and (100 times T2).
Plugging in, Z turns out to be 2.8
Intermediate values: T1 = 0.6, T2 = 0.1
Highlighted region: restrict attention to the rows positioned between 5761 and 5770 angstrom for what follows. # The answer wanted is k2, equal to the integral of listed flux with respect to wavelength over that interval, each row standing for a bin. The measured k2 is 171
